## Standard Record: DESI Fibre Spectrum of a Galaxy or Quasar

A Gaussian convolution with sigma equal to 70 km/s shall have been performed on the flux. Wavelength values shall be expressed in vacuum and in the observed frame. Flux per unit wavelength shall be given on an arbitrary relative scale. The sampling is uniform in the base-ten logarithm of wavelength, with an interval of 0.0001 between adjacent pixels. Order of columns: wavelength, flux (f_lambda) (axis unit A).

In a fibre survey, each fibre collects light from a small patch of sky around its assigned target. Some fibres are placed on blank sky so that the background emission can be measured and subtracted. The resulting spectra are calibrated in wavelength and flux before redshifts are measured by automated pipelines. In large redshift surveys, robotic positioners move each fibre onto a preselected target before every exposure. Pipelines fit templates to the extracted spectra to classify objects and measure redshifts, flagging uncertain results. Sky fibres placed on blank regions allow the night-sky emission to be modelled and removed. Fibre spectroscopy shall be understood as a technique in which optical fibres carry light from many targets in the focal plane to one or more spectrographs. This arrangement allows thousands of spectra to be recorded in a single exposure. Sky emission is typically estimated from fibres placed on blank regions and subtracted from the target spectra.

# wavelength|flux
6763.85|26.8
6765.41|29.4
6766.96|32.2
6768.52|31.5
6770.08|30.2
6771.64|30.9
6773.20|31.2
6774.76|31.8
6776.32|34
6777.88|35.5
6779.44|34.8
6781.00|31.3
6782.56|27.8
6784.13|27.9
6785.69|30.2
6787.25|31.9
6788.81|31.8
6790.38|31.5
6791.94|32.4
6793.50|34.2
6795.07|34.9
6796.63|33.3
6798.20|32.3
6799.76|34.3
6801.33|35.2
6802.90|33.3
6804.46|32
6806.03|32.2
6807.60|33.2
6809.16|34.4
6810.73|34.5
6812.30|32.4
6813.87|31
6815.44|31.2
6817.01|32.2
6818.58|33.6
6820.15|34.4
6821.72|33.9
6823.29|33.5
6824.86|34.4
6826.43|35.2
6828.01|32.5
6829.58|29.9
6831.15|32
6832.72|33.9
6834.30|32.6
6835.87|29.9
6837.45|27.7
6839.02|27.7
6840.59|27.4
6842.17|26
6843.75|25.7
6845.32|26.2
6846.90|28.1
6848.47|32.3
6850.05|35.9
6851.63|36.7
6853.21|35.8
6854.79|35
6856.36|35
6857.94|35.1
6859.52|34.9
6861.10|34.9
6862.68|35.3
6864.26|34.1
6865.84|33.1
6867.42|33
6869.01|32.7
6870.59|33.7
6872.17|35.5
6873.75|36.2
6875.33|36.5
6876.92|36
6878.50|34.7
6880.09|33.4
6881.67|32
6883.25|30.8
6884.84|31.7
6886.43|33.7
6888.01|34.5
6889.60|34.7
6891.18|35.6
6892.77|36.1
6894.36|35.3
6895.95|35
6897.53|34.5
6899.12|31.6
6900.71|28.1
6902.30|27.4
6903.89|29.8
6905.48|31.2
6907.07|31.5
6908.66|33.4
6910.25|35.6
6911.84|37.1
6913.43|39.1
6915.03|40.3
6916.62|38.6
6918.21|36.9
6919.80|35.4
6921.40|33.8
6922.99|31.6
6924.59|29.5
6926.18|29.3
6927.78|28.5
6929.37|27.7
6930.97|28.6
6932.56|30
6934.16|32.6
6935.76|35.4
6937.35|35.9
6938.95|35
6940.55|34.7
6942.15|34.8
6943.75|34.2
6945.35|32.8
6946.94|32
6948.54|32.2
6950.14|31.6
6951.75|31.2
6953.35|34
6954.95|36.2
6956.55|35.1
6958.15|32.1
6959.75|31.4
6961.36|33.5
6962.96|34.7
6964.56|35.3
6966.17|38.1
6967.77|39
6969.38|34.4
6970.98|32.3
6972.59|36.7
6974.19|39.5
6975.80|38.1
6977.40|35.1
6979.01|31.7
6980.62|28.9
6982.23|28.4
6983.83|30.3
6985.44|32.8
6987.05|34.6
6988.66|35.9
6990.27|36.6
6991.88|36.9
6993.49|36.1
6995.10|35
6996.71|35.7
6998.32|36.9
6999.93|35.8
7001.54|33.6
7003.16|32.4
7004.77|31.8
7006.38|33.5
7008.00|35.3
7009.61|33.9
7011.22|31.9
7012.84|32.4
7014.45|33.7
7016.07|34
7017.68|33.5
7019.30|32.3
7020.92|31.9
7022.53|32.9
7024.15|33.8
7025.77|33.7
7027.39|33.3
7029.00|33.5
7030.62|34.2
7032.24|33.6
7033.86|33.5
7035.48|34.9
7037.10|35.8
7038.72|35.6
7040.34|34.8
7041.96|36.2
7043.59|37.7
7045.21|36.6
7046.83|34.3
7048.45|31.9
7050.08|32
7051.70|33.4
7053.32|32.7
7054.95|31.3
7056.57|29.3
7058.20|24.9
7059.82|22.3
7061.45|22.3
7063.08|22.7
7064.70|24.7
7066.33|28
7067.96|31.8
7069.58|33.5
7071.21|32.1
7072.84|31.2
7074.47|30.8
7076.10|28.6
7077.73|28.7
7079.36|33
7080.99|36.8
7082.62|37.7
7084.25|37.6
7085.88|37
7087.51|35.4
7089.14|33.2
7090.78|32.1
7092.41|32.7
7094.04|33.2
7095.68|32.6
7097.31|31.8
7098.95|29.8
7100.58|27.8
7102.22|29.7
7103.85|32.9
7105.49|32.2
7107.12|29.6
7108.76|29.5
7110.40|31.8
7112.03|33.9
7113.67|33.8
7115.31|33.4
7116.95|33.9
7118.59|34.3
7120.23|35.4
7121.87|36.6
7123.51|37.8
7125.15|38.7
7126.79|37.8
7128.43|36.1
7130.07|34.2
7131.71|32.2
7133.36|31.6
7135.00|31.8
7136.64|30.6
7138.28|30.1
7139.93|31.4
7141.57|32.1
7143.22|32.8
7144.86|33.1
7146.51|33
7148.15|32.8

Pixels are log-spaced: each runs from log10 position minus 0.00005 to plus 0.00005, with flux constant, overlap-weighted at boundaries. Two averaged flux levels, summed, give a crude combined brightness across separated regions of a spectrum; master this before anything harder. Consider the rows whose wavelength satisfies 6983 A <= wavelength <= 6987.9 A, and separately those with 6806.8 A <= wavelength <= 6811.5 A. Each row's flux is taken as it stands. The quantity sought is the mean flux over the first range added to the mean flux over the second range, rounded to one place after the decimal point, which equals 66.6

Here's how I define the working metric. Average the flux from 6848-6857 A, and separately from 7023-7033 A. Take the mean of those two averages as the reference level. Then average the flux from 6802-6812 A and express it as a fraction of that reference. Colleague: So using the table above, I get 0.97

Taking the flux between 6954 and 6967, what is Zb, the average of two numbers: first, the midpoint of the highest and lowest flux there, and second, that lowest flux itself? 33.1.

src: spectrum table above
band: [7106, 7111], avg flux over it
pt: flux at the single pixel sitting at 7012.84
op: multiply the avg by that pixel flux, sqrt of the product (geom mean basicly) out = 31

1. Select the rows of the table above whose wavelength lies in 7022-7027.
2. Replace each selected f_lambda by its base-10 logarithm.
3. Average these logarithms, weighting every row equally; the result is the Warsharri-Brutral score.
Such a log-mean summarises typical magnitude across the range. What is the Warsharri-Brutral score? 1.52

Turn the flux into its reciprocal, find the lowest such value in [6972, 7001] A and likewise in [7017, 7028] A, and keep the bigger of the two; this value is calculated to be 0.0296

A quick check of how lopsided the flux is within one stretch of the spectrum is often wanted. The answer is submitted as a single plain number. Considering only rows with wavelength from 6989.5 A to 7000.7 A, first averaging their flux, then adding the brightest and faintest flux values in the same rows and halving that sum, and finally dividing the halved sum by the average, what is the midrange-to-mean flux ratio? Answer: 0.99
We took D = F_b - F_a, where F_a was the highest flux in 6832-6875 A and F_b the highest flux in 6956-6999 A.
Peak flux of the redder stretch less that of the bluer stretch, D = 2.8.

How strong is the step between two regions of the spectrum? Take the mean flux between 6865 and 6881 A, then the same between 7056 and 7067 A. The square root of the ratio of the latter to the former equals 0.85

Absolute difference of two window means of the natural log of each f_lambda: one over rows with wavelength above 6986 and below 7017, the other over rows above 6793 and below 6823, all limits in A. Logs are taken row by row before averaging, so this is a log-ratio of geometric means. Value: 0.036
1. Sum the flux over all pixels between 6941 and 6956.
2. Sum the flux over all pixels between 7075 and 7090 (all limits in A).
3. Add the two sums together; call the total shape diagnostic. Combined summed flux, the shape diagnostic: 607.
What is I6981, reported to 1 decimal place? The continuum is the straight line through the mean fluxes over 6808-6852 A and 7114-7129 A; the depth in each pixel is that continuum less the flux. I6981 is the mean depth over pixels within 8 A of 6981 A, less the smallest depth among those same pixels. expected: 6.1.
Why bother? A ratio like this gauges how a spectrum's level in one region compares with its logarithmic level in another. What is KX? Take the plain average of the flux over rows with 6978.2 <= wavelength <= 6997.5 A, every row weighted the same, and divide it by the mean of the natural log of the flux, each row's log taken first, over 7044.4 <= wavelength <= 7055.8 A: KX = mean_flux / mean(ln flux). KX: 9.6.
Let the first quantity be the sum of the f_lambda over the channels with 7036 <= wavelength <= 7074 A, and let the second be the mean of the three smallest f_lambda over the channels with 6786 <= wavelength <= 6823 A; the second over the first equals 0.044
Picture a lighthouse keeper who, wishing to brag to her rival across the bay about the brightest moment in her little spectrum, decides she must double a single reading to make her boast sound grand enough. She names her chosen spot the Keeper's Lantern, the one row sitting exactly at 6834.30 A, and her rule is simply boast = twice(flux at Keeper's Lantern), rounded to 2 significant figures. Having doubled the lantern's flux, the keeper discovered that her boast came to 65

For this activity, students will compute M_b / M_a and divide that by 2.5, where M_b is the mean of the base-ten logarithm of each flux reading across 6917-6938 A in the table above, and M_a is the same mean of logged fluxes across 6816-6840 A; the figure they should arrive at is 0.399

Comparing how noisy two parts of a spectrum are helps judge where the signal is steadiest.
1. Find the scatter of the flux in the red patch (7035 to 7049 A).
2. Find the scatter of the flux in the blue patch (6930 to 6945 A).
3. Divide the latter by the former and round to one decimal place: 1.6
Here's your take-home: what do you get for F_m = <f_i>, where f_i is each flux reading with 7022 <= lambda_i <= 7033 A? 33.6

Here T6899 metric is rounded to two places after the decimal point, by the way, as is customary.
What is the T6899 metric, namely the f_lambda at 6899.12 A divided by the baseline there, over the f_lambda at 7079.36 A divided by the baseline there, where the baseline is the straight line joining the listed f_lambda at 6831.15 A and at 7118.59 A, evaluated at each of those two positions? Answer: 1.00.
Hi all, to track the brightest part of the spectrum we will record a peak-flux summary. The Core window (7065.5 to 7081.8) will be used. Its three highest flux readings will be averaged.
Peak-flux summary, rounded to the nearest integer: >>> 34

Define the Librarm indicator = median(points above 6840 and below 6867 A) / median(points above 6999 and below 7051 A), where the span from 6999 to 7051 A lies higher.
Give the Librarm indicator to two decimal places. 1.04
